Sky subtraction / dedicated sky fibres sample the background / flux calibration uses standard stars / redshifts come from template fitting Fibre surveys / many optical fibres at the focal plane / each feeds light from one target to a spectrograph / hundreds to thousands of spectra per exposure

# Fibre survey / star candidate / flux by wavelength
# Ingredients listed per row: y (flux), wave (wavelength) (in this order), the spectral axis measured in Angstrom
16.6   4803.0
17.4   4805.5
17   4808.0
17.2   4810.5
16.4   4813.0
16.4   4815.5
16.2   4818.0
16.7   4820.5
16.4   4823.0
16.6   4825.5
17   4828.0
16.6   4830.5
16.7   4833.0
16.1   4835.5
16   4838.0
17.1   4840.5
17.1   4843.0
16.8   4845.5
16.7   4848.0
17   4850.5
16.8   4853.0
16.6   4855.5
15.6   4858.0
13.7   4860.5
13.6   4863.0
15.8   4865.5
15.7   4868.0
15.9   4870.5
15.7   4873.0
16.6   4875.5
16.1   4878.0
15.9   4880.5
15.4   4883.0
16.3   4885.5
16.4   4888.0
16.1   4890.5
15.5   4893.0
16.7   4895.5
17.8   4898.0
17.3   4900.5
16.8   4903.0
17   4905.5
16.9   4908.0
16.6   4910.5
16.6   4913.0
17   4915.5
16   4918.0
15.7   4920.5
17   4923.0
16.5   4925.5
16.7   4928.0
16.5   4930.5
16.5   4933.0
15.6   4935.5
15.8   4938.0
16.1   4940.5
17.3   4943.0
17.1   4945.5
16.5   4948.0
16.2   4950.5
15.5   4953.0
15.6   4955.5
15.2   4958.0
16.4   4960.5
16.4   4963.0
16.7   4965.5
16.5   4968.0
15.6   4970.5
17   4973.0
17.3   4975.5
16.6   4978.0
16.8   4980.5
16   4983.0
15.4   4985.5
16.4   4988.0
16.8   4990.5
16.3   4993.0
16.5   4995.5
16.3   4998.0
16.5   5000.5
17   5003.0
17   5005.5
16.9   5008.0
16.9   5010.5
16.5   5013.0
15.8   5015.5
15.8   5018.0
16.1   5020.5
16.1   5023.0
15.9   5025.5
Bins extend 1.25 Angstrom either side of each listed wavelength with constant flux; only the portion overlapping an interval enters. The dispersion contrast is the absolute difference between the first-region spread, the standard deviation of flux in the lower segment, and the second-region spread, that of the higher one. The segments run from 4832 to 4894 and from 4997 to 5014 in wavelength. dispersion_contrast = 0.60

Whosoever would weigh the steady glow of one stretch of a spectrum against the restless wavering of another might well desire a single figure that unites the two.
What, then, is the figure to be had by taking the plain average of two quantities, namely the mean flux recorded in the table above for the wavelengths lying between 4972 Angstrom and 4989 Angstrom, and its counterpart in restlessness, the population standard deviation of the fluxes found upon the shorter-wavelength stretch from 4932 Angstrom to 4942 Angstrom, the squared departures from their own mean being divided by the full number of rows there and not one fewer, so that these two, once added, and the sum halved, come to 8.42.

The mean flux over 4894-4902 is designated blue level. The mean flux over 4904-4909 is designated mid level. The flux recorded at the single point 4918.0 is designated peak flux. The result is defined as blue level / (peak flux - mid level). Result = -18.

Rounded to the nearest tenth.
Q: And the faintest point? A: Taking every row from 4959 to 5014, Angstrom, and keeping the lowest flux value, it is 15.4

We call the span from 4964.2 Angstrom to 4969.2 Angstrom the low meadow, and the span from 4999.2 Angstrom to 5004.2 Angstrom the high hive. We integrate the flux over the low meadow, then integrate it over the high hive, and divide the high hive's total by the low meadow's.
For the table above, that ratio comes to 1.01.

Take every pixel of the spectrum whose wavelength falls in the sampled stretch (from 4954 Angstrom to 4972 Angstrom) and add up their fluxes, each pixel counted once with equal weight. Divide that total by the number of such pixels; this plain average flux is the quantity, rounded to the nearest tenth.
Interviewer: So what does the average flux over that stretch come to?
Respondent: 16.1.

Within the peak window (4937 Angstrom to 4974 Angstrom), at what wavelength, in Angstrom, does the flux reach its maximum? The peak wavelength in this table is 4943.0 Angstrom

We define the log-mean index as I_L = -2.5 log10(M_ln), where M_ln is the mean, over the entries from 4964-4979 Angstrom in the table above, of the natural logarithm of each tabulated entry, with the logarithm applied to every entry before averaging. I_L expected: -1.12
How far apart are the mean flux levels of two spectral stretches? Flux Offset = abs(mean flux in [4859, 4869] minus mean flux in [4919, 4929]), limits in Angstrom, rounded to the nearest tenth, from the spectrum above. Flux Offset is 1.8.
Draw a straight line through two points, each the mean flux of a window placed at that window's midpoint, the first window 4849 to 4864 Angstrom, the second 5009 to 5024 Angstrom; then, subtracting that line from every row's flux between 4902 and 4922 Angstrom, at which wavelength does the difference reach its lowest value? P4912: 4920.5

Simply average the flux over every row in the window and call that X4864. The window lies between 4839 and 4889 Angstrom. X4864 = 16.0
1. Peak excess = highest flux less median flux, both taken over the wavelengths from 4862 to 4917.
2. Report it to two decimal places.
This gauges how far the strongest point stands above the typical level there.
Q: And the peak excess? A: 1.45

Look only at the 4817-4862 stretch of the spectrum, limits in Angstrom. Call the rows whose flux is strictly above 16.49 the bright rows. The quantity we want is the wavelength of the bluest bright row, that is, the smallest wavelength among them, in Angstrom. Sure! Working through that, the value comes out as 4820.5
